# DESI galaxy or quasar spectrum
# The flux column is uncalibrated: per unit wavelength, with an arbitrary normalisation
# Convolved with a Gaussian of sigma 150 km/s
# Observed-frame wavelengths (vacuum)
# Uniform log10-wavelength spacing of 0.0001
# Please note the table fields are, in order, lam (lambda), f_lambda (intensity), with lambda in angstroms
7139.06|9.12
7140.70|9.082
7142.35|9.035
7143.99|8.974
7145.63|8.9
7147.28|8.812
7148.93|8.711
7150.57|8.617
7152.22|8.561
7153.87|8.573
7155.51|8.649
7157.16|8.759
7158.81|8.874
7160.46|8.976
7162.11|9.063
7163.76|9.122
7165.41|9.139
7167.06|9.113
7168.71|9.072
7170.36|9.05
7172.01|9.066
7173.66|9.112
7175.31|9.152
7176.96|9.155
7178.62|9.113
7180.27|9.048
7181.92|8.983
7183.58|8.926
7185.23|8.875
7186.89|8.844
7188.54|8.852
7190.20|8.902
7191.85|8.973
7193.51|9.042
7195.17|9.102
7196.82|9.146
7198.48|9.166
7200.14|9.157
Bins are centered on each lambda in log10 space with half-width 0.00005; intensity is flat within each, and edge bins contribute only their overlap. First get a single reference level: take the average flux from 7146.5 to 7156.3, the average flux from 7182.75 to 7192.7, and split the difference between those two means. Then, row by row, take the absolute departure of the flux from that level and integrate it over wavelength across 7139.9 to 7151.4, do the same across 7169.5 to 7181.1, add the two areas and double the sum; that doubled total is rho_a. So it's 11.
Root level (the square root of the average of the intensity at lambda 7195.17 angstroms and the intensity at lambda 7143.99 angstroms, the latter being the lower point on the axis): 3.01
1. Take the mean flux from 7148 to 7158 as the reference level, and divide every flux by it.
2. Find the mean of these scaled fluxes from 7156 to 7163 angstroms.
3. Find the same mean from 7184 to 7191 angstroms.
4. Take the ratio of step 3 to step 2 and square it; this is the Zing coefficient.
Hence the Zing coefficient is 0.99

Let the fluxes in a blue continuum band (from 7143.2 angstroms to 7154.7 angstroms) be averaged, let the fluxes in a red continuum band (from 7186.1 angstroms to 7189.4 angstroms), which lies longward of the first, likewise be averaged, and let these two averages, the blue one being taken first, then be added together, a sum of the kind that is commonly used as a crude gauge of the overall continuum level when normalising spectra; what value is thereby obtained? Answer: 17.6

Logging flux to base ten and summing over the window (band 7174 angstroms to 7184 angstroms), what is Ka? 5.74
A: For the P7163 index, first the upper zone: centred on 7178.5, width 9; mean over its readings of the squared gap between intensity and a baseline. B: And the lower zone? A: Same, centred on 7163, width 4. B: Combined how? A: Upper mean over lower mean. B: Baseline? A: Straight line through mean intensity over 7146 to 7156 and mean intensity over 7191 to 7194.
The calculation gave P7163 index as 0.4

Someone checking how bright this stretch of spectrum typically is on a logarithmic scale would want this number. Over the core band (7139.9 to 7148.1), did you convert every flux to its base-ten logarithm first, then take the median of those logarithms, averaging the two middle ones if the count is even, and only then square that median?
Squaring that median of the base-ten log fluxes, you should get 0.908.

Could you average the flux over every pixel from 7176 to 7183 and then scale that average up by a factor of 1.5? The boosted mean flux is 13.6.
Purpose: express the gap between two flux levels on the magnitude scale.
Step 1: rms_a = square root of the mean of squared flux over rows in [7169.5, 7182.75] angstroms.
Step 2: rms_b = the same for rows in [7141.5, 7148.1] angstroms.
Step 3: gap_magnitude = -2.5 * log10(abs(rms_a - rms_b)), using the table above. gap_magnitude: 2.0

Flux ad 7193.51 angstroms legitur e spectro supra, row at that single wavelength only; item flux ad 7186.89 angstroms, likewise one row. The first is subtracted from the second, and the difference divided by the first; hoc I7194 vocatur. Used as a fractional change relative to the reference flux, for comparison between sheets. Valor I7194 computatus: -0.022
